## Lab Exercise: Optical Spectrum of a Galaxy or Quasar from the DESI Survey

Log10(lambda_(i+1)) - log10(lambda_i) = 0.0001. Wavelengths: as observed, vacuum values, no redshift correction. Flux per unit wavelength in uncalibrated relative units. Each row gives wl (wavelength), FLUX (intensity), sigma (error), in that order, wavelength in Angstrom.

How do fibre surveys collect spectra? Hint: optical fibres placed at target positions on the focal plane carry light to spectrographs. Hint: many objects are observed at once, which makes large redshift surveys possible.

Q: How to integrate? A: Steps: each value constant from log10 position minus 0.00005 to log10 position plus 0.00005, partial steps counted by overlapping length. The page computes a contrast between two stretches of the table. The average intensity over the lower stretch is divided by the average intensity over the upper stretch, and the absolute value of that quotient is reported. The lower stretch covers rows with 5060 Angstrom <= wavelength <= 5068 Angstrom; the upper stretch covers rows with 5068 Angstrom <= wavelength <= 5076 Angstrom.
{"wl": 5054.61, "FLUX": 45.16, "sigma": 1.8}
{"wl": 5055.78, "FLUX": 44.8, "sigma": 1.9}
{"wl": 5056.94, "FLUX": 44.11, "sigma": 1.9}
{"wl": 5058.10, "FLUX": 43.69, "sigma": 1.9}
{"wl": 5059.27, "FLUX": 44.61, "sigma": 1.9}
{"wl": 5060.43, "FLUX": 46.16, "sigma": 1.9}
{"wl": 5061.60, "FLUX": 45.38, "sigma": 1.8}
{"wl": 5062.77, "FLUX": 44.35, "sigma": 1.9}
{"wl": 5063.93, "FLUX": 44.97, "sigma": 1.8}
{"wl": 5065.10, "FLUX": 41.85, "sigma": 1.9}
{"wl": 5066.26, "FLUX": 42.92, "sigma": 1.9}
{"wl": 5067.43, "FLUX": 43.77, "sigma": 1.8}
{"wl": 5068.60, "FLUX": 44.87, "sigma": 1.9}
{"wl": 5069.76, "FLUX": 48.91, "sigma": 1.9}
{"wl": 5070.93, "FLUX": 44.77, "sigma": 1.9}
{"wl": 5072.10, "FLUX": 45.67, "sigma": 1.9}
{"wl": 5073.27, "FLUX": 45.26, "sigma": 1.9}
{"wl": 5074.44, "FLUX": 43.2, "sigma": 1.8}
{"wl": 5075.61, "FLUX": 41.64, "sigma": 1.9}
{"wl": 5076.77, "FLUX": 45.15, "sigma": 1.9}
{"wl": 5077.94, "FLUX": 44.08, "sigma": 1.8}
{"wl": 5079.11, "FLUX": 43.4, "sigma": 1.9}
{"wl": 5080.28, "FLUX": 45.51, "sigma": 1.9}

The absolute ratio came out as 0.98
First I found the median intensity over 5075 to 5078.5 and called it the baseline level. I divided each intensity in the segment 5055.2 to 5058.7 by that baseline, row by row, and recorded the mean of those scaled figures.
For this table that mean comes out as 1.00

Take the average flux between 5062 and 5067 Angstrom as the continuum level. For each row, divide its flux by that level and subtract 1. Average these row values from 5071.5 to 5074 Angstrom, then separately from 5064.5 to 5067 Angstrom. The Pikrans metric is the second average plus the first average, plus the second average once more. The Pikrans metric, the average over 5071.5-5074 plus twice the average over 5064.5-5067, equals -0.01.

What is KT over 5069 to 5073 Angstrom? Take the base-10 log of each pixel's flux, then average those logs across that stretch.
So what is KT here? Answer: 1.67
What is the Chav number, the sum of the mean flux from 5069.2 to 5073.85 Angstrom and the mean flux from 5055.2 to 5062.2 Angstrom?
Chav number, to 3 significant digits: 90.9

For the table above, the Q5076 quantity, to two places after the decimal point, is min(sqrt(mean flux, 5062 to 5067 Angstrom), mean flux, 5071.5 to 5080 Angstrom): 6.60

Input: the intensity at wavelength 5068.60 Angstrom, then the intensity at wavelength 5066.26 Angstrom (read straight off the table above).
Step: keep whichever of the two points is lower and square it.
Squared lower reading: 1842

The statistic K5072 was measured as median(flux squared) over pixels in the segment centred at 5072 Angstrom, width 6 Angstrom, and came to 2048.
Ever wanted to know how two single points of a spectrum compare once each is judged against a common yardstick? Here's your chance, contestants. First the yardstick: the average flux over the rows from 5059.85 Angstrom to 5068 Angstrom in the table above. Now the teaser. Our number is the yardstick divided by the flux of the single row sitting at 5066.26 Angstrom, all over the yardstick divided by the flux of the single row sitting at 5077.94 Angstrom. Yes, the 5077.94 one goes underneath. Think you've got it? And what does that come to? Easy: 1.027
